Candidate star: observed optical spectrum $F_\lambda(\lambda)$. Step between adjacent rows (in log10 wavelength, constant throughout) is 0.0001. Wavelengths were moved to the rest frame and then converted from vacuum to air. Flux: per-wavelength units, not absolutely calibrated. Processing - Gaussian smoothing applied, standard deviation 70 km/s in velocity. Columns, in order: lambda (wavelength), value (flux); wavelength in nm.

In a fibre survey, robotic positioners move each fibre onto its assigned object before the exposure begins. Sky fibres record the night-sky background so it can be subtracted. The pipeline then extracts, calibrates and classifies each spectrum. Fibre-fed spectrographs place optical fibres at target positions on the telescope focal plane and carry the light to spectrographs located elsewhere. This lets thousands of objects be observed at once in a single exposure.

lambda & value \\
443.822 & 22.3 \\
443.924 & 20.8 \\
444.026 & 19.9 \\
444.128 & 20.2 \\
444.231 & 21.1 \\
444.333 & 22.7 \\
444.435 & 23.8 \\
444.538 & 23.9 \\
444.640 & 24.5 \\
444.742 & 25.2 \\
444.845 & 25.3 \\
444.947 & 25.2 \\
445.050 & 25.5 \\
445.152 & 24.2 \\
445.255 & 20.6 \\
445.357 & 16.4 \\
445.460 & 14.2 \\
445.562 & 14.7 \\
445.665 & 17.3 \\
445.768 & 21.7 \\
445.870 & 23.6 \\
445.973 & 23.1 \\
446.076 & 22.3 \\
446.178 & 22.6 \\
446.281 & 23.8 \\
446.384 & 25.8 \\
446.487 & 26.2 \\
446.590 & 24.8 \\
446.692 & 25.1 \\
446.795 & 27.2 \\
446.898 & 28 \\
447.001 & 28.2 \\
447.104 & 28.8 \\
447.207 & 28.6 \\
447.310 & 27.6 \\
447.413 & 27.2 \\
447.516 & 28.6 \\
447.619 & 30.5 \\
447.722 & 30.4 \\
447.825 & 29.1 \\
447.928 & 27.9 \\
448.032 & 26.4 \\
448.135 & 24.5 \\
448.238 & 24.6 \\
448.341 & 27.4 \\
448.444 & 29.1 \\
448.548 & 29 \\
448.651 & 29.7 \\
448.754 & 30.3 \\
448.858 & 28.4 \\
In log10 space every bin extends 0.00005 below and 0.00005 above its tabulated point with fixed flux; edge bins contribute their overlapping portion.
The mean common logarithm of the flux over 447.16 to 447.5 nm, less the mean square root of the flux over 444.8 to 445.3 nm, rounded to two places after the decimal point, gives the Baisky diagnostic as -3.47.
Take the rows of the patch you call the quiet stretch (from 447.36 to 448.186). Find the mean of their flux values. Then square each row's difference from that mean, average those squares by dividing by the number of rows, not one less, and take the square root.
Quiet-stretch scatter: 1.9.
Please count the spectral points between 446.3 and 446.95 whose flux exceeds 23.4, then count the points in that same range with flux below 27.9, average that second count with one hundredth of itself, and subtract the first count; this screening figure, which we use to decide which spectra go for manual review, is -3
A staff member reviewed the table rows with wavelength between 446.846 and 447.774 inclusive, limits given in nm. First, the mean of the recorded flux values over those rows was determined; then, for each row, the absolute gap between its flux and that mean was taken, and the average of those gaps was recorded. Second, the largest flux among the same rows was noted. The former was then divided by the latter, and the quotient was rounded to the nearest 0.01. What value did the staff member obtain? 0.03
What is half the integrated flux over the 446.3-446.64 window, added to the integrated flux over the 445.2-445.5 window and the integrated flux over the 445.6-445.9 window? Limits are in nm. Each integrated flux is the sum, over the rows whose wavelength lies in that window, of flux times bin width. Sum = 15.6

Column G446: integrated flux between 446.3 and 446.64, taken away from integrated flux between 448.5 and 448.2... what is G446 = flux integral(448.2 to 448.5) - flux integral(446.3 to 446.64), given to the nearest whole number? 0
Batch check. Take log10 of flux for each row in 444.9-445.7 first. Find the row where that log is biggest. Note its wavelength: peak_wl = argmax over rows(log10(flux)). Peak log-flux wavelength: 445.050 nm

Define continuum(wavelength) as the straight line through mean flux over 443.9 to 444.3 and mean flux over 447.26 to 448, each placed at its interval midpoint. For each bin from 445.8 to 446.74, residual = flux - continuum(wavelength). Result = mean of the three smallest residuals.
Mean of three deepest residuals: -2.5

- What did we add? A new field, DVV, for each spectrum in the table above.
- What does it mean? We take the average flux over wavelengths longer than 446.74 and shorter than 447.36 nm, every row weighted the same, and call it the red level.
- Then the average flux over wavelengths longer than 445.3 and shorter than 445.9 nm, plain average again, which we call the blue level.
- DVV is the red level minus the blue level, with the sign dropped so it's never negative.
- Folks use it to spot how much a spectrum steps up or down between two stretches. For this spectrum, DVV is 10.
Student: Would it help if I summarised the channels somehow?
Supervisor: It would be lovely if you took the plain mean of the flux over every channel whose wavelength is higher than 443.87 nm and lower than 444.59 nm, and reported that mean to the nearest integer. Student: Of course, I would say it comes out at 22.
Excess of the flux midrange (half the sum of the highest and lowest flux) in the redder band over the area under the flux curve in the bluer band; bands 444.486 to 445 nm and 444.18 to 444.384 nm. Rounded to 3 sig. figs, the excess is 20.1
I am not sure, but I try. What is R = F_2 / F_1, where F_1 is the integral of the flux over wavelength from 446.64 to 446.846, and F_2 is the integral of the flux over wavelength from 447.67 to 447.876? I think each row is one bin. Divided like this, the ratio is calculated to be 1.14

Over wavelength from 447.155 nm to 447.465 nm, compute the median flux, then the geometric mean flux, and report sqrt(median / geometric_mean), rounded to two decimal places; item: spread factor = 1.00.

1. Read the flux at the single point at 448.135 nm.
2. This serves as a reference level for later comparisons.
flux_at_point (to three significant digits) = 24.5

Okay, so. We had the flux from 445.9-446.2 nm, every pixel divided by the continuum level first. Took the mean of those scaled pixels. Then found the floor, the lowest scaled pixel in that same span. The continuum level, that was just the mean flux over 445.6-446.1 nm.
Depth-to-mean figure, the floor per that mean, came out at 0.98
